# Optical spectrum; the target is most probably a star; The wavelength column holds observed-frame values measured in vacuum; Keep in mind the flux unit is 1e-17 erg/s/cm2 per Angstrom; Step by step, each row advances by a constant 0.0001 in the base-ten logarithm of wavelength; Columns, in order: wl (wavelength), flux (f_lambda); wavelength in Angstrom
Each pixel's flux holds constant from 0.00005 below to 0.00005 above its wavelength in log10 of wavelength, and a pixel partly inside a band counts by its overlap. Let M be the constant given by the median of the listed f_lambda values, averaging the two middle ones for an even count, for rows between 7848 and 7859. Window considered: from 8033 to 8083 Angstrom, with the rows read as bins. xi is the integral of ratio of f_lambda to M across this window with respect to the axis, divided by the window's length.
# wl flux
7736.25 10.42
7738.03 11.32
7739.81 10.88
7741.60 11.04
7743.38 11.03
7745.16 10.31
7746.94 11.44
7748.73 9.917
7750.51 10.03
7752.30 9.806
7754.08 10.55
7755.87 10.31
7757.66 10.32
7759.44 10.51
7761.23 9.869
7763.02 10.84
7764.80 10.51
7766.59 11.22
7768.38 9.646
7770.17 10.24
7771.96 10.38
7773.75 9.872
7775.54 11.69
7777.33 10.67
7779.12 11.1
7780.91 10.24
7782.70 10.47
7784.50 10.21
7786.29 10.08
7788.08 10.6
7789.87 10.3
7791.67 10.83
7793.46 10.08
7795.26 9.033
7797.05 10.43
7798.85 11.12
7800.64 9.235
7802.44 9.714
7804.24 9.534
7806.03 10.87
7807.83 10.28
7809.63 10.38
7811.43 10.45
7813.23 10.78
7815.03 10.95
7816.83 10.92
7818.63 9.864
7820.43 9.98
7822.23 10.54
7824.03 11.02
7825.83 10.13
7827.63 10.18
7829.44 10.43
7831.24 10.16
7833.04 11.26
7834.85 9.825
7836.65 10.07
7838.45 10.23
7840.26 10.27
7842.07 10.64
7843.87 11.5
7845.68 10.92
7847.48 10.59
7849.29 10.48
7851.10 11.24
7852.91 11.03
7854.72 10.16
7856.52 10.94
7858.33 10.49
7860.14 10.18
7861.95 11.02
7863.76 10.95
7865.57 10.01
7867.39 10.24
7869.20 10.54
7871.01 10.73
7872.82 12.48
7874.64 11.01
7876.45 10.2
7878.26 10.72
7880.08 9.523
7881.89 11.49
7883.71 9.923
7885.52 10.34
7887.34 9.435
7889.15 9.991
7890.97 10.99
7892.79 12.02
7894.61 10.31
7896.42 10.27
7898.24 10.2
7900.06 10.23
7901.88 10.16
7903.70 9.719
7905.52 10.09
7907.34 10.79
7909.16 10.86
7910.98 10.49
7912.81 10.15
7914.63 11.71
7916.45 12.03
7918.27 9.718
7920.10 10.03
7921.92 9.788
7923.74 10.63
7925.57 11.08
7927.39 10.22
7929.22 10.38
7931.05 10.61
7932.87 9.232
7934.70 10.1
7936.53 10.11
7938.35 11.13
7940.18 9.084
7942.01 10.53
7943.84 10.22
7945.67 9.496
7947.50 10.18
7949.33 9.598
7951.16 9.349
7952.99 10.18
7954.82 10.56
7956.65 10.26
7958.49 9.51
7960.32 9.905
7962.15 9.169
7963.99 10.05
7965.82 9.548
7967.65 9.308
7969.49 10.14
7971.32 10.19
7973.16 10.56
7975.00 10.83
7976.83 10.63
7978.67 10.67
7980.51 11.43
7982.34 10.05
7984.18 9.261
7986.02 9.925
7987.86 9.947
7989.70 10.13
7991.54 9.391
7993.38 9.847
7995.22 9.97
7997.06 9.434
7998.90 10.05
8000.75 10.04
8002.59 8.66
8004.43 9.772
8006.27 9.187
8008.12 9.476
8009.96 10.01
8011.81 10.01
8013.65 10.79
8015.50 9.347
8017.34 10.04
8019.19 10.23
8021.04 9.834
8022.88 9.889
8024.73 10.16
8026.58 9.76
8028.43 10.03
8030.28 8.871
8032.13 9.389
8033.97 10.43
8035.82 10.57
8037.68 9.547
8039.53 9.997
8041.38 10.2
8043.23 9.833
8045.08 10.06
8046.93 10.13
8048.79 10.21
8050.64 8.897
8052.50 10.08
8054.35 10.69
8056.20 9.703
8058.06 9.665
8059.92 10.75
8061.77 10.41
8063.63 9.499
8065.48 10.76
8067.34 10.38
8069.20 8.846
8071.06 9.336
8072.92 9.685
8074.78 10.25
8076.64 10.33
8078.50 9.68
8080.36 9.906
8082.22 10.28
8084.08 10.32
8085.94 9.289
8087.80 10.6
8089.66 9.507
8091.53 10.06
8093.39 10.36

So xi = 0.93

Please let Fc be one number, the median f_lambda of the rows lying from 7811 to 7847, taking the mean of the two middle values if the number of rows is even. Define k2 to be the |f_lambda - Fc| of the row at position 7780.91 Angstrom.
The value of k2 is 0.20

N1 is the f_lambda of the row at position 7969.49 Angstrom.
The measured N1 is 10.14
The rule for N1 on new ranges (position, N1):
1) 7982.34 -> 10.05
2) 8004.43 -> 9.772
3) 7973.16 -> 10.56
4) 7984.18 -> 9.261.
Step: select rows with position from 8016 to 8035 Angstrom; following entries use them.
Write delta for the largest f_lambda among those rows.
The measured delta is 10.43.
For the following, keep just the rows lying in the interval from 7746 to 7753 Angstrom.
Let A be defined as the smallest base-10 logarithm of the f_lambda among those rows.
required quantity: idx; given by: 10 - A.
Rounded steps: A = 0.99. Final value 9.009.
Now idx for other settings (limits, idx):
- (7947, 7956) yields 9.029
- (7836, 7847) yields 8.997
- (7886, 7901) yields 9.025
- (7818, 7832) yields 9.006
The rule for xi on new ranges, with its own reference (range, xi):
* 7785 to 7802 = 0.95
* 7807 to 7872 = 0.98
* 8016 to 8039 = 0.92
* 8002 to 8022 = 0.91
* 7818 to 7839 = 0.96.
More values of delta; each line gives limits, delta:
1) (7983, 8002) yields 10.13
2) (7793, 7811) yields 11.12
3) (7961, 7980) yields 10.83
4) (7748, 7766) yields 10.84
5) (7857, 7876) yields 12.48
